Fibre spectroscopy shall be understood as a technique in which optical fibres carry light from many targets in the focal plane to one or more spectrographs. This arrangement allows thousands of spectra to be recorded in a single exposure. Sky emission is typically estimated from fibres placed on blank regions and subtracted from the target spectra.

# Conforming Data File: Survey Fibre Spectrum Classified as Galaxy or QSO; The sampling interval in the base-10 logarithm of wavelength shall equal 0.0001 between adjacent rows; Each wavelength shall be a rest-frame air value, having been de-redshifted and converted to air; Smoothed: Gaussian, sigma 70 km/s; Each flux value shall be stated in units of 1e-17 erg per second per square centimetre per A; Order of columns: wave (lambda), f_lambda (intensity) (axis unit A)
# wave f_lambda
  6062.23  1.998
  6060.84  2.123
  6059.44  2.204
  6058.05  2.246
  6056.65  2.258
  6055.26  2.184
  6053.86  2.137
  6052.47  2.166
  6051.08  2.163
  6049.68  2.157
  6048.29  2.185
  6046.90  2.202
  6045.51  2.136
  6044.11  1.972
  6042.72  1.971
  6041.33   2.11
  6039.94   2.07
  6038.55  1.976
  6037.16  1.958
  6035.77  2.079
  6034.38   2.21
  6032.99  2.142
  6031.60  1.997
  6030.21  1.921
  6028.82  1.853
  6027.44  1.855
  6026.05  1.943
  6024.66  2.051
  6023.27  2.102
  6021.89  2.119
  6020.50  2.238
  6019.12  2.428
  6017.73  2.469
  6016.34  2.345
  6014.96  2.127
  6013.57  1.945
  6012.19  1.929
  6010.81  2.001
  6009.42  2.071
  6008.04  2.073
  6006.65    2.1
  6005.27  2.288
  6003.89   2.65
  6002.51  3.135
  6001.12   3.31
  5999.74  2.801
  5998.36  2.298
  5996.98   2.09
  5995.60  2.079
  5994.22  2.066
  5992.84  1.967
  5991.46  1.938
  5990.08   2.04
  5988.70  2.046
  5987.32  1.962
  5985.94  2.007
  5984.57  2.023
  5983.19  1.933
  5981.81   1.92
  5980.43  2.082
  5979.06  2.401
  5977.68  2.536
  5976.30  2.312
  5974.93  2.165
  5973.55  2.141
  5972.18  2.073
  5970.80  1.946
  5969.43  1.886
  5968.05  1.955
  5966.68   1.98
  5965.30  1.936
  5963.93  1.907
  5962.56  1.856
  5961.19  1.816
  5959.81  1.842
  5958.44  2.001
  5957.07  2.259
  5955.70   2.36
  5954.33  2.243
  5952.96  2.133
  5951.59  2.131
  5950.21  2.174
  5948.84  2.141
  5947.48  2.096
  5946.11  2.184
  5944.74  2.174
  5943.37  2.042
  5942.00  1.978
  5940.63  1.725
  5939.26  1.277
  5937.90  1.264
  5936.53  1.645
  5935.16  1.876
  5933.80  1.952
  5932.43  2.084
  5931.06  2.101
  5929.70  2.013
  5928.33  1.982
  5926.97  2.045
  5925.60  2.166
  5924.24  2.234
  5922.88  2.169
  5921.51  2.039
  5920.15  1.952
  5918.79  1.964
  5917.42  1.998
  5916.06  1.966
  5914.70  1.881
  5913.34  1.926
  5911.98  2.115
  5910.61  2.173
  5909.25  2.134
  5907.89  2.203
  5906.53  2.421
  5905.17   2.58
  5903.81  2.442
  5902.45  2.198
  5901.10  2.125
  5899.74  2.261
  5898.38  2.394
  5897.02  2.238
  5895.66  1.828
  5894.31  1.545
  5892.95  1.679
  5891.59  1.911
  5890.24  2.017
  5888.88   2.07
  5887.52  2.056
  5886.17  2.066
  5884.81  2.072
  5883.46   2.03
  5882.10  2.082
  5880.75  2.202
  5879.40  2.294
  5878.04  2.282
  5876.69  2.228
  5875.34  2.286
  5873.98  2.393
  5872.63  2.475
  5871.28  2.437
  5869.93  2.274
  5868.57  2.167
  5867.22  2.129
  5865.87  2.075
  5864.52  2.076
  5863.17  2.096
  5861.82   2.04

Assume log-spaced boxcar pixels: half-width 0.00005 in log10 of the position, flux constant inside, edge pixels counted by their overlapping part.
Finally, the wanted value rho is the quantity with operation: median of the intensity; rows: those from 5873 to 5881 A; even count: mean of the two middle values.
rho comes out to 2.28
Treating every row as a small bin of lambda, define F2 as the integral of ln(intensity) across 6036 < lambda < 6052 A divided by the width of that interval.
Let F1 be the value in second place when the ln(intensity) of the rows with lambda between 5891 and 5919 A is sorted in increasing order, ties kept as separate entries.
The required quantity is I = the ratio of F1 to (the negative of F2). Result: -0.71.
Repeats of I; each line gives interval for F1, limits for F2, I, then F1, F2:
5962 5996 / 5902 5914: -0.79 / 0.634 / 0.805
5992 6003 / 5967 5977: -1.00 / 0.726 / 0.723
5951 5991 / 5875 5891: -0.81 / 0.611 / 0.758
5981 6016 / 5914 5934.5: -0.93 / 0.657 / 0.710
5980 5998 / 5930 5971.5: -0.99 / 0.659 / 0.667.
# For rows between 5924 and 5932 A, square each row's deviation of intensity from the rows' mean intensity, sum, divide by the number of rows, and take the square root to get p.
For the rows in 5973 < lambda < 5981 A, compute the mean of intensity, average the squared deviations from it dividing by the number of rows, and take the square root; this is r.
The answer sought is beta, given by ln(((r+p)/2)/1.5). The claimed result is -2.50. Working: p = 0.09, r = 0.160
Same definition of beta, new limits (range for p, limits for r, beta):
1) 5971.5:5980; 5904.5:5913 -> -2.20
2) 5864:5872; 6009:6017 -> -2.41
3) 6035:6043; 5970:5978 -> -2.49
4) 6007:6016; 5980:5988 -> -3.16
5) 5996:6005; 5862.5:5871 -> -1.79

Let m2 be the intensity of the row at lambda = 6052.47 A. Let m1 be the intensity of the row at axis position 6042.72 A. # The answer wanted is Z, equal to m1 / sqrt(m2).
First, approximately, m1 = 1.971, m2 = 2.166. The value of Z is 1.34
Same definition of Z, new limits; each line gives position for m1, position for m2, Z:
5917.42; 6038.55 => 1.42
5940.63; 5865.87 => 1.20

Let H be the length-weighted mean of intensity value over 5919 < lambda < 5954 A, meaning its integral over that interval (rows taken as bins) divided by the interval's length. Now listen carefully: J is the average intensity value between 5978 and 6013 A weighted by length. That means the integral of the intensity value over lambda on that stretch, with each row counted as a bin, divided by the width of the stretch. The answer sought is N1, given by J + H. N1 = 4.20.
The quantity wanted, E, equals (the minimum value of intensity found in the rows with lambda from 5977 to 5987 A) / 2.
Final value 0.960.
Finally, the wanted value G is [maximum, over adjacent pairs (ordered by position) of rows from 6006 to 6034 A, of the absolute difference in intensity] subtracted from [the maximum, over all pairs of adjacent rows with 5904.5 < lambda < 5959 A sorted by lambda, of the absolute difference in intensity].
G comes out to 0.23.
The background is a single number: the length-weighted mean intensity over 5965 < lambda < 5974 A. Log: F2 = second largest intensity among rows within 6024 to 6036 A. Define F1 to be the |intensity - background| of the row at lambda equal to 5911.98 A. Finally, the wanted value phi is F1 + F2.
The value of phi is 2.27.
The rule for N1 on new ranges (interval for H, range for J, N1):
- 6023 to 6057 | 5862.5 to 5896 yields 4.18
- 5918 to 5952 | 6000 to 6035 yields 4.19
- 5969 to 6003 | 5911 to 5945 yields 4.14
